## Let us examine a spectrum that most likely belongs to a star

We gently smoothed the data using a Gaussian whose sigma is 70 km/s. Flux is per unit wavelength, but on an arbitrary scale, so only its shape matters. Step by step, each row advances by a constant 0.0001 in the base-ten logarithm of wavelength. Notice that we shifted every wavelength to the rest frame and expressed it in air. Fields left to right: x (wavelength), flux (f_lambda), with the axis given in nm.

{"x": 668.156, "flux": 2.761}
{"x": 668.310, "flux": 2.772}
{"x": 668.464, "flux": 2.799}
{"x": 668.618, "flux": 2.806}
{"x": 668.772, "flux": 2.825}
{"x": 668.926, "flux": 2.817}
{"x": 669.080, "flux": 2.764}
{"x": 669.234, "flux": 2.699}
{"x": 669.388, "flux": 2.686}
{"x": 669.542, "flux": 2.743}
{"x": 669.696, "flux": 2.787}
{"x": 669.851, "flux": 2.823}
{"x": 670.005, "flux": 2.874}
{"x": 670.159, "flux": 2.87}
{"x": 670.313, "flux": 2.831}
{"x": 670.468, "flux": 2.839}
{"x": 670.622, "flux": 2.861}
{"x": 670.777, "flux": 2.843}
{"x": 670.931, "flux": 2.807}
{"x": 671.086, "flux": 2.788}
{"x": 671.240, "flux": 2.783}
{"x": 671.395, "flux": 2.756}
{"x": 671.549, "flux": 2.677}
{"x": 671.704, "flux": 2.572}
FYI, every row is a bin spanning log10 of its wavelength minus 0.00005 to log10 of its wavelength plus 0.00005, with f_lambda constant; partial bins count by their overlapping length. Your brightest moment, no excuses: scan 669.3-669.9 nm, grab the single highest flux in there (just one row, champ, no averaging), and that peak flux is 2.823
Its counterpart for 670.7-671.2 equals 2.843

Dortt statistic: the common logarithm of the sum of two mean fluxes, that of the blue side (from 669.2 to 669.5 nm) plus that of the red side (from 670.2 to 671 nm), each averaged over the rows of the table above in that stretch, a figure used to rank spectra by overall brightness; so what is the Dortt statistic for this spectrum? 0.743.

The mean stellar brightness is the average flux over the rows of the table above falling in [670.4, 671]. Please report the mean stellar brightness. 2.84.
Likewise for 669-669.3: 2.73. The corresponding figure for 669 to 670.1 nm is 2.77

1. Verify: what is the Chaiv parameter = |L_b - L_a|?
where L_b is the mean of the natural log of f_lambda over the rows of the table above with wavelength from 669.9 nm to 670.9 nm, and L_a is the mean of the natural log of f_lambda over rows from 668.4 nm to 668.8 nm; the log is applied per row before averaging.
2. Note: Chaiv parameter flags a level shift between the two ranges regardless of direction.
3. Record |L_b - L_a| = 0.015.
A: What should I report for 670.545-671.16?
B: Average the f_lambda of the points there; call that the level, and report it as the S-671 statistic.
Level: 2.82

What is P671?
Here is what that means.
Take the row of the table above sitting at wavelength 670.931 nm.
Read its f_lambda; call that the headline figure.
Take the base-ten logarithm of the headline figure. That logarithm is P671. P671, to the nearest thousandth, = 0.448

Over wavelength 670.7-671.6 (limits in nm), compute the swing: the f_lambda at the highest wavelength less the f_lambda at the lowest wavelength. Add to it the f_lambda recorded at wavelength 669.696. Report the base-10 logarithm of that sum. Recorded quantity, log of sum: 0.418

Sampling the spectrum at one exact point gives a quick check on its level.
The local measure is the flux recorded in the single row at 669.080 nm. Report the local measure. 2.764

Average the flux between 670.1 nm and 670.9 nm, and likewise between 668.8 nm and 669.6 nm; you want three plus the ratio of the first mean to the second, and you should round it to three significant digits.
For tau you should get 4.04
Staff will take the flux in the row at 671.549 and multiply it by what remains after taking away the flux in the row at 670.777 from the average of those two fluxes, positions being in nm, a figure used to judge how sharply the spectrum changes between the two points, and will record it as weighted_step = -0.22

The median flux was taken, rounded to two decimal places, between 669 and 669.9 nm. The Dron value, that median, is 2.75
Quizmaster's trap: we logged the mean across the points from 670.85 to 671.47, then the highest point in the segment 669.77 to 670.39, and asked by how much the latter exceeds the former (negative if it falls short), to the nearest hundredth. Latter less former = 0.09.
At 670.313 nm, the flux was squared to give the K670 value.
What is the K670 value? 8.0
